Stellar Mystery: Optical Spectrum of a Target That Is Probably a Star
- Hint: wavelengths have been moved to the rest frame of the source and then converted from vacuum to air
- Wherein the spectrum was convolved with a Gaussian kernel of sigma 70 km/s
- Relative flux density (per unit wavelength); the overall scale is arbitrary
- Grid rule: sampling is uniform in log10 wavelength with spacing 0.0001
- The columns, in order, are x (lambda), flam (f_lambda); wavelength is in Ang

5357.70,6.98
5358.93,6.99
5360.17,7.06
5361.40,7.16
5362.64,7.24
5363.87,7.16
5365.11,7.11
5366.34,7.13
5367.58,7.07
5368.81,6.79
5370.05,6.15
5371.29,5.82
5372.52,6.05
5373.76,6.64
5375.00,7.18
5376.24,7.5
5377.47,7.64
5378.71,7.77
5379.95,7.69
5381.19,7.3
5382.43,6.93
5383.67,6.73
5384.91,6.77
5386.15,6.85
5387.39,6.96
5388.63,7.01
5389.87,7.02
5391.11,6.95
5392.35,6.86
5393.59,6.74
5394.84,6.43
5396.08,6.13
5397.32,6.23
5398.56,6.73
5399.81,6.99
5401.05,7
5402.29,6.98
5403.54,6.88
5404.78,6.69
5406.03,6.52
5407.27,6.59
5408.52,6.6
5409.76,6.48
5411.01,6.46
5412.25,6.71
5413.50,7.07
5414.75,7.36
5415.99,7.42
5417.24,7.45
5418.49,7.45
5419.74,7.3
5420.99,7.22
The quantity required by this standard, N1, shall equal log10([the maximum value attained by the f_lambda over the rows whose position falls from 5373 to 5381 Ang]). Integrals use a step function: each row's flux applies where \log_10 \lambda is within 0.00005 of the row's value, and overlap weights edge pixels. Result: 0.890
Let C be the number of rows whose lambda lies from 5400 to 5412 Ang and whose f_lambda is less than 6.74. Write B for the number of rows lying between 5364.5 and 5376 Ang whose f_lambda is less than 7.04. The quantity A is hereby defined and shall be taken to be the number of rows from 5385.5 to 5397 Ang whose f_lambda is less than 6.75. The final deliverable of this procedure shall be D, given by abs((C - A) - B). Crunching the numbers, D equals 2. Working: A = 3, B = 5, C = 6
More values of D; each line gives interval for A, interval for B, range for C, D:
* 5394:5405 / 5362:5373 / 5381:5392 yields 8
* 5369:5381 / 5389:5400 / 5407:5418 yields 8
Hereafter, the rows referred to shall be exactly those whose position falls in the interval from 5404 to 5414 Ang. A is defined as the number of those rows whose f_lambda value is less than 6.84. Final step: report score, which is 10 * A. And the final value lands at 70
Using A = 7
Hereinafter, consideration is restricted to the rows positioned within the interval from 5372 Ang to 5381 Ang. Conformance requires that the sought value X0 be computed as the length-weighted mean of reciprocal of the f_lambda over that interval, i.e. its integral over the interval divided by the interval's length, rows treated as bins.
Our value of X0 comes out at 0.139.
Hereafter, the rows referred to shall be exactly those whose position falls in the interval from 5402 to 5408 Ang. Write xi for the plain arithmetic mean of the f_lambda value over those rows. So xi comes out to 6.7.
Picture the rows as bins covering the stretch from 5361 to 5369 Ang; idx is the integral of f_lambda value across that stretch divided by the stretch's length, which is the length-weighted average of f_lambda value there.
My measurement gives 7.1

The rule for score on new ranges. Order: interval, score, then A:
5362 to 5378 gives 50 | 5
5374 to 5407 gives 90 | 9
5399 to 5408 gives 30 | 3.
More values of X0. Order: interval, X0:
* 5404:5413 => 0.152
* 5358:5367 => 0.141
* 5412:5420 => 0.137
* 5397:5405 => 0.147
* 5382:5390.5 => 0.145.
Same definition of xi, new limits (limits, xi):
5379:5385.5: 7.1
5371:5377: 6.6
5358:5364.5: 7.1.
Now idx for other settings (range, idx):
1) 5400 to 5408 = 6.8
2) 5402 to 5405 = 6.9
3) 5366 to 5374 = 6.5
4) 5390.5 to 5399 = 6.6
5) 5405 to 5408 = 6.6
